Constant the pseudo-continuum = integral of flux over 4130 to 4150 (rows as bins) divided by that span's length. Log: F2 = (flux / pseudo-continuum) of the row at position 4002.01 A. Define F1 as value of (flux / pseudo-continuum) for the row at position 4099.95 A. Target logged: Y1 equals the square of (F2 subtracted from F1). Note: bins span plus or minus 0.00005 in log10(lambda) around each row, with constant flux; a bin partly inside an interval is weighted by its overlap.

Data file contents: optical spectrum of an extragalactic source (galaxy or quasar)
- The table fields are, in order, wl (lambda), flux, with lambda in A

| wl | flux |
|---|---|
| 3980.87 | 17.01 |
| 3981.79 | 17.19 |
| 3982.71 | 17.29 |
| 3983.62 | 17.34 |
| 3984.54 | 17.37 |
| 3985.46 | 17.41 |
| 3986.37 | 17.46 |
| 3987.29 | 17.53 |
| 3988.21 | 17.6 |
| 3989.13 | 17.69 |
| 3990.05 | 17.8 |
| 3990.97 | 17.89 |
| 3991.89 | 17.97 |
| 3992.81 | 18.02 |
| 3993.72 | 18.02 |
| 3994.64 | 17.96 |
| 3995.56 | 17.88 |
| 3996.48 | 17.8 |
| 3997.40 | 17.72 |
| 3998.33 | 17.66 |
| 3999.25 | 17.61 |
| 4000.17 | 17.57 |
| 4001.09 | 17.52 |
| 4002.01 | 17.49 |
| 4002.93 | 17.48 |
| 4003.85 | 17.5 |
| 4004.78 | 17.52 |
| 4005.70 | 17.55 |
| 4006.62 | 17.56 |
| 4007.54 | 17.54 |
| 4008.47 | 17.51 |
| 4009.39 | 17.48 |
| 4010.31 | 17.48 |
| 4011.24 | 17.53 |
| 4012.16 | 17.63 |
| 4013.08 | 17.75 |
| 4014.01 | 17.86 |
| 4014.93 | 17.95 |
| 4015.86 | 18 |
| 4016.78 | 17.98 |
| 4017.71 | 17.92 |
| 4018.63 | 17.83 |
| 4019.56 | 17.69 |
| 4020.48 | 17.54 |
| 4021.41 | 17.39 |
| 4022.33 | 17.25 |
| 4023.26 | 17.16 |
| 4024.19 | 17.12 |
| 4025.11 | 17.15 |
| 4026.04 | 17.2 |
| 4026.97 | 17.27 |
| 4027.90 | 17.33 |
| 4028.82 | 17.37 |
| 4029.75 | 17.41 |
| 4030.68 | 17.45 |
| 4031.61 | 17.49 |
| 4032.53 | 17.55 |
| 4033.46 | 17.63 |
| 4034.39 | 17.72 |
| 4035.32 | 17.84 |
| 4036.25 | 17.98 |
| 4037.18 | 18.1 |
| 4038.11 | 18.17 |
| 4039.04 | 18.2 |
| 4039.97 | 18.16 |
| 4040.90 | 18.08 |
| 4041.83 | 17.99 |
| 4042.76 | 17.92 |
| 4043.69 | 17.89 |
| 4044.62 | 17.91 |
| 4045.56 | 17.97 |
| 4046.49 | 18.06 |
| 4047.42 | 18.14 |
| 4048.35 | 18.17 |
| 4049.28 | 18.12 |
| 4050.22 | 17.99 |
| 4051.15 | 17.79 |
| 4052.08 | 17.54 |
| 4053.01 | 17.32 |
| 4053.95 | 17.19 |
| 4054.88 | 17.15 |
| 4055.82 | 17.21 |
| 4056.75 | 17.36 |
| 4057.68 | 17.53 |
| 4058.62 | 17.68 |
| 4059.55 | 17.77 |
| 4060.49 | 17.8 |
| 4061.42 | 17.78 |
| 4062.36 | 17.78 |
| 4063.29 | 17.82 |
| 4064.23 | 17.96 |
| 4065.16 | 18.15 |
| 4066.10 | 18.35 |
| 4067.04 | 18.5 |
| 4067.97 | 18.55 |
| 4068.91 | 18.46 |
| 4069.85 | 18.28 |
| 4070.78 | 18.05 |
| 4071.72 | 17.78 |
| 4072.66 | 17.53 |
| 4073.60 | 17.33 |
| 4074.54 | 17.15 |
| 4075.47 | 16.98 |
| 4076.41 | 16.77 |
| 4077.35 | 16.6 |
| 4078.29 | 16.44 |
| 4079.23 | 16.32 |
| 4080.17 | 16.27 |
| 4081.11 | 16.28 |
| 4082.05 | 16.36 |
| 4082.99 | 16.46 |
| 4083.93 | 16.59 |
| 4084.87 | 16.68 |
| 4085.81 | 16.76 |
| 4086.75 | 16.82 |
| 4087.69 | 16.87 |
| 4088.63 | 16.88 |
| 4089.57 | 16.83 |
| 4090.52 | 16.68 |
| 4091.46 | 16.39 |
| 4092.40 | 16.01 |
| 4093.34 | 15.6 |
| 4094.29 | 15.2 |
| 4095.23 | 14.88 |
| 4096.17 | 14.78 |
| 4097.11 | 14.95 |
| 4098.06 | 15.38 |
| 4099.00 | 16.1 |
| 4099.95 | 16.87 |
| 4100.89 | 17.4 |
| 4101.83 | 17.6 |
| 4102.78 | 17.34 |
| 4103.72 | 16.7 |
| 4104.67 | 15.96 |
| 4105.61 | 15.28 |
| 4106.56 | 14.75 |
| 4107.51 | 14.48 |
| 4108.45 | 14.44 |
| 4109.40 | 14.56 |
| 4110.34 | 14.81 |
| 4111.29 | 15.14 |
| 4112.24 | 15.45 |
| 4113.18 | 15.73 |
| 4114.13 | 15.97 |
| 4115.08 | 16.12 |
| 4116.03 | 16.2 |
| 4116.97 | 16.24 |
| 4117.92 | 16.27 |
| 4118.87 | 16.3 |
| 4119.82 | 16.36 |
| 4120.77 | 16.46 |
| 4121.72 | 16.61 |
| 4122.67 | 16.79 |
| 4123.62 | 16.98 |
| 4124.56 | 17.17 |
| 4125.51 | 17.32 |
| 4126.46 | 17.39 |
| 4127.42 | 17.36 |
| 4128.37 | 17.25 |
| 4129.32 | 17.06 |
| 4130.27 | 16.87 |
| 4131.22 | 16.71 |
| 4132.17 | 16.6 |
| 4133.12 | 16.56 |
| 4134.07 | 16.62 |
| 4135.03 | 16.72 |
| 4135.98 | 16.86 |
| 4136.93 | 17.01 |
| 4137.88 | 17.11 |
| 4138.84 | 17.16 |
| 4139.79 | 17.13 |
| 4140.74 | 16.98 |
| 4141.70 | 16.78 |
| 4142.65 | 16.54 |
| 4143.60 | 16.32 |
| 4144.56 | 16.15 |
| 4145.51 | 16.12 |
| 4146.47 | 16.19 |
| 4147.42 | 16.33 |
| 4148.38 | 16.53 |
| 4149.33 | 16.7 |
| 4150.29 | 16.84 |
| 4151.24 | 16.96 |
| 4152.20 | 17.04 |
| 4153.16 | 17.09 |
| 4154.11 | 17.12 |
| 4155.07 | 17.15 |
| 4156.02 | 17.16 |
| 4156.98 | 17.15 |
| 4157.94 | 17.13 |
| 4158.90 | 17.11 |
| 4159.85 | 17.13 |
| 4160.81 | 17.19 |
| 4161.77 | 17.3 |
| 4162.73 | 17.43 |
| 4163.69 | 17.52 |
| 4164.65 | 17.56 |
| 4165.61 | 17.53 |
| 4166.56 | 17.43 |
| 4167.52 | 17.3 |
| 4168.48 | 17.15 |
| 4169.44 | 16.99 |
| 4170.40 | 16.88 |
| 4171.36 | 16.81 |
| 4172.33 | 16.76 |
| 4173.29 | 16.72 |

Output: 0.0014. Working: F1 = 1.01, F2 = 1.05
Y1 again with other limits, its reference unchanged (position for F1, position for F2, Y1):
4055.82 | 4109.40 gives 0.0253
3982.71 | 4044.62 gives 0.0014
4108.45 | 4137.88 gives 0.0257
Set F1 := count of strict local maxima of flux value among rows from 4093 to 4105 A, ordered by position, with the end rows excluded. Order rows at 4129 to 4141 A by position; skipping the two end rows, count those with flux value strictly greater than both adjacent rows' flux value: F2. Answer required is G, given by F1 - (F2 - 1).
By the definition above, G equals 1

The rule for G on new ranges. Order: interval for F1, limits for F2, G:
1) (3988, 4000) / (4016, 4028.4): 1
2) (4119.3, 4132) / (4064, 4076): 1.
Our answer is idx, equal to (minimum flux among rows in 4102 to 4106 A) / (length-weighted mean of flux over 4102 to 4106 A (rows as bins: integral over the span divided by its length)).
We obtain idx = 0.930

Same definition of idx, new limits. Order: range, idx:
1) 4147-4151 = 0.982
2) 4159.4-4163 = 0.994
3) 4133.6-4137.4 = 0.990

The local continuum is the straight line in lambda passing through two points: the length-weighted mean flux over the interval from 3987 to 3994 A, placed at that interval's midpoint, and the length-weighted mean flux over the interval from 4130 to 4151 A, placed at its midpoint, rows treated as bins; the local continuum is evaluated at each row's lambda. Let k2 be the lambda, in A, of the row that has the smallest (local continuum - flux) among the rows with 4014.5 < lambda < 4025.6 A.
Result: 4015.86 A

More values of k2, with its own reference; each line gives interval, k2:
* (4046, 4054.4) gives 4048.35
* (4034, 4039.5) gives 4039.04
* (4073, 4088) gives 4073.60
